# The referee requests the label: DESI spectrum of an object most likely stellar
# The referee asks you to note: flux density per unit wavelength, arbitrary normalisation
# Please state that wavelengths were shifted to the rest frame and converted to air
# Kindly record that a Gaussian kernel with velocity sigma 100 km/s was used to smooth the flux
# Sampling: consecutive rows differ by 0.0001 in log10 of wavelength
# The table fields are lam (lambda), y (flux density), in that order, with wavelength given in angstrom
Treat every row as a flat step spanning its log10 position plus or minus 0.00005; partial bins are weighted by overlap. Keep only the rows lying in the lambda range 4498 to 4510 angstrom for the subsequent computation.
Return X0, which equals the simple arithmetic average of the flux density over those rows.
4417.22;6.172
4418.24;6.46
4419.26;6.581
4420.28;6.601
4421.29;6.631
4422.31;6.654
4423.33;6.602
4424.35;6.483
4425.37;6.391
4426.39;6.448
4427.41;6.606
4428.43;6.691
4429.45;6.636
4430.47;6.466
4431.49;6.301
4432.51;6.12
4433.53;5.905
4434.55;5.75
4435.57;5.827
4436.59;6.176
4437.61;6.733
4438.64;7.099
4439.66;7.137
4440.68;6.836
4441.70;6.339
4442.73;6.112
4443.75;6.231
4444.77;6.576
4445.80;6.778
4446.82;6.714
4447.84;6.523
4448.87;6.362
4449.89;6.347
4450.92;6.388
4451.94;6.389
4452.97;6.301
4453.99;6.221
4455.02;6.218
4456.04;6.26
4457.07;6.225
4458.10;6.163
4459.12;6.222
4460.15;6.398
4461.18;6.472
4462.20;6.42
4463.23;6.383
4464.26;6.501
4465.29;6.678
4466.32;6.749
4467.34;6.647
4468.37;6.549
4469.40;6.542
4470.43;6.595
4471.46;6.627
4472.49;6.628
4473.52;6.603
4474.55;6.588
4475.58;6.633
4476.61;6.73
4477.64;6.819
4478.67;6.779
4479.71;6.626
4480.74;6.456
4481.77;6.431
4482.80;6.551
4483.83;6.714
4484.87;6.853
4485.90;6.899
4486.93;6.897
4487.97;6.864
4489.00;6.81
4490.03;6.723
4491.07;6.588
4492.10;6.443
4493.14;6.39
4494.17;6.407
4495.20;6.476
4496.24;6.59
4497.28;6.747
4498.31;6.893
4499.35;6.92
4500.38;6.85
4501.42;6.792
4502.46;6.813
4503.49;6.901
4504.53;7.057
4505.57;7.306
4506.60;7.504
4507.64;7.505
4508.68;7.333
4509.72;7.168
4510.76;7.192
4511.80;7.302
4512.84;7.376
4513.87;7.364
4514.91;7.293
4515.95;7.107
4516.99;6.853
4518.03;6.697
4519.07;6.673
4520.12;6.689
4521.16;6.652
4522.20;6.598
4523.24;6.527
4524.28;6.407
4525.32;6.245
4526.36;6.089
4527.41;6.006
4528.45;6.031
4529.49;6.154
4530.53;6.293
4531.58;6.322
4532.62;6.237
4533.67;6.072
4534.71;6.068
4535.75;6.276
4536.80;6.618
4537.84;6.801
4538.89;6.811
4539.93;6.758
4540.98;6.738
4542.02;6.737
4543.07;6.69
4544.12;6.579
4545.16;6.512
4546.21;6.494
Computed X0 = 7.09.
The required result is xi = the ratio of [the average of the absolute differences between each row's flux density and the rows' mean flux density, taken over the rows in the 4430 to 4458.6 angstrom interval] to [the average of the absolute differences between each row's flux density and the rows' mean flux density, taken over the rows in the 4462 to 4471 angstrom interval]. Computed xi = 2.7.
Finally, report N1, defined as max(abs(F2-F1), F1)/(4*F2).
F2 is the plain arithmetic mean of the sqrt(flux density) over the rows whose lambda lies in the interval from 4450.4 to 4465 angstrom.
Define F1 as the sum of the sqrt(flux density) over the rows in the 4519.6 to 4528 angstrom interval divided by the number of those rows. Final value 0.251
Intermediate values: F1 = 2.53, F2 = 2.52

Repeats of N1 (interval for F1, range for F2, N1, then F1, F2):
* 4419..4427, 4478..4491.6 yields 0.247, 2.56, 2.59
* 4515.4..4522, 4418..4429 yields 0.254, 2.60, 2.56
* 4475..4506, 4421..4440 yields 0.255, 2.59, 2.54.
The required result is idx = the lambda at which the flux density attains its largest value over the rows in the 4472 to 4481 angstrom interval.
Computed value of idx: 4477.64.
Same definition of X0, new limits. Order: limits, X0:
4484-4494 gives 6.72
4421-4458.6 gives 6.42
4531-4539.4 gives 6.40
